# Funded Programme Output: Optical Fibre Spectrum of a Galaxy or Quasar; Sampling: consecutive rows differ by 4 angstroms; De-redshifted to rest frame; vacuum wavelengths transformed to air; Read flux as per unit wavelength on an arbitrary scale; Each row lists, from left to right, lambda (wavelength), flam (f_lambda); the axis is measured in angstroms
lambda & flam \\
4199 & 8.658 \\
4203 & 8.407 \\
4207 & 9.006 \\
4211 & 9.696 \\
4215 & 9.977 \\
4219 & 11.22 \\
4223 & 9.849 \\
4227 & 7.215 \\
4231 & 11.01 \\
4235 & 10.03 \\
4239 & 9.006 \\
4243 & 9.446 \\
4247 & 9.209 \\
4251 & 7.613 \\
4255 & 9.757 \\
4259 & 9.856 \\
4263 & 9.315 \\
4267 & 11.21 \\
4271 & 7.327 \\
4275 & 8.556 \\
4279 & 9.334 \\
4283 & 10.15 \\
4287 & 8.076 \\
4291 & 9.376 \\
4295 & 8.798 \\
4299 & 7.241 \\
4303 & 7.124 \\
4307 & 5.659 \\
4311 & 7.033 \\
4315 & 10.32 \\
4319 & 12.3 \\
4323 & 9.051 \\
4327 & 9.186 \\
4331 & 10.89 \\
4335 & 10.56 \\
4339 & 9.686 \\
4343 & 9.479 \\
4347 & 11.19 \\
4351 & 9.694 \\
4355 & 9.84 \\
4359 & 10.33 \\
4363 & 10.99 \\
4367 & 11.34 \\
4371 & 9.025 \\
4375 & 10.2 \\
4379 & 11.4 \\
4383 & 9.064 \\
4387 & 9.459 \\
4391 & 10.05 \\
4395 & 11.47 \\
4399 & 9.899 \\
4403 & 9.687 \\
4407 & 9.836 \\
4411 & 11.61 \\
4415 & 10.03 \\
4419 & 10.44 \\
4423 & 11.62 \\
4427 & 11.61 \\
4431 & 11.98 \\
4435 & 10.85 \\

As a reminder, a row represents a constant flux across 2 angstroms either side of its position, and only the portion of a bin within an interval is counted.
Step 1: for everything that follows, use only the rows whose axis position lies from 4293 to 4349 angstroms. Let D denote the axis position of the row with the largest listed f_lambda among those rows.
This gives 4319 angstroms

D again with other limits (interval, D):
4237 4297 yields 4267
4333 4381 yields 4379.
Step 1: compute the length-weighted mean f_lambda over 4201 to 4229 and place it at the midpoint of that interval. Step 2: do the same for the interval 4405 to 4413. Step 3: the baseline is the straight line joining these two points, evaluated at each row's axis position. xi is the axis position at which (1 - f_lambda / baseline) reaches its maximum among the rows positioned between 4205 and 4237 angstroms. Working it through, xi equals 4227 angstroms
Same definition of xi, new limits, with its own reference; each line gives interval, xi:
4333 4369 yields 4343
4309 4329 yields 4311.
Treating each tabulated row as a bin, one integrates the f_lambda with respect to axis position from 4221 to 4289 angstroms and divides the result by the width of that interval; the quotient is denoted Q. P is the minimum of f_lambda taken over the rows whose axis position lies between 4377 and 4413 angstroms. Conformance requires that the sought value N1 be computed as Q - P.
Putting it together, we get 0.2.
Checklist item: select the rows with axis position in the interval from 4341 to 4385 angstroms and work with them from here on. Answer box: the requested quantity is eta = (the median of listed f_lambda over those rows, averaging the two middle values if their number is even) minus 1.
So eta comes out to 9.20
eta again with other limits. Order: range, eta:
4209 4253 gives 8.70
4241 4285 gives 8.33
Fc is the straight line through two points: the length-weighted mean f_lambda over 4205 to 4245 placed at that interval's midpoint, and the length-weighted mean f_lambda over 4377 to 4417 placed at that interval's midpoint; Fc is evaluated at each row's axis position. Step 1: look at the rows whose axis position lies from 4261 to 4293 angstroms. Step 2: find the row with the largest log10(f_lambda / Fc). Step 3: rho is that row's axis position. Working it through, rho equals 4267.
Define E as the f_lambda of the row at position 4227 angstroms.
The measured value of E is 7.215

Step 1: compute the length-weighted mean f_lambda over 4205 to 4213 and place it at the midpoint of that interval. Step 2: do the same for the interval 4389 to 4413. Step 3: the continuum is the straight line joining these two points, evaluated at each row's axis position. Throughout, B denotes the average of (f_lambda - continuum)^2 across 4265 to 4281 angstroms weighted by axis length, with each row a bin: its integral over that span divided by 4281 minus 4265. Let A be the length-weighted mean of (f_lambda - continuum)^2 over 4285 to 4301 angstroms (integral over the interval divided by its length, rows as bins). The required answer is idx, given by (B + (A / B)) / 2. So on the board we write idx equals 1.8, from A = 2.8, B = 2.4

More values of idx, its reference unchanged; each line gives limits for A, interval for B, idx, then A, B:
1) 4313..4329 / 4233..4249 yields 5.3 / 1.8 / 0.2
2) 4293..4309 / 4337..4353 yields 9.1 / 8.4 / 0.5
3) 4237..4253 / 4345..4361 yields 1.6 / 1.1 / 0.4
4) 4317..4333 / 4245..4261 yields 1.5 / 1.9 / 1.0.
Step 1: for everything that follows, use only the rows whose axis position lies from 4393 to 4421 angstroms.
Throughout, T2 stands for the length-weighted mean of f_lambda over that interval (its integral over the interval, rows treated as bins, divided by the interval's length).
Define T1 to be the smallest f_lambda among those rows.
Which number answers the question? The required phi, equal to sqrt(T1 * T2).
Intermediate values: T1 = 9.687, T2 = 10.4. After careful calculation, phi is 10.0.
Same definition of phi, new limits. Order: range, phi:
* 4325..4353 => 9.6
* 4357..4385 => 9.7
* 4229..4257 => 8.5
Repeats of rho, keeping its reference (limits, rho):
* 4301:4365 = 4319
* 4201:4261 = 4219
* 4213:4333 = 4319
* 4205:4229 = 4219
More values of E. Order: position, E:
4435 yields 10.85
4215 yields 9.977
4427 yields 11.61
